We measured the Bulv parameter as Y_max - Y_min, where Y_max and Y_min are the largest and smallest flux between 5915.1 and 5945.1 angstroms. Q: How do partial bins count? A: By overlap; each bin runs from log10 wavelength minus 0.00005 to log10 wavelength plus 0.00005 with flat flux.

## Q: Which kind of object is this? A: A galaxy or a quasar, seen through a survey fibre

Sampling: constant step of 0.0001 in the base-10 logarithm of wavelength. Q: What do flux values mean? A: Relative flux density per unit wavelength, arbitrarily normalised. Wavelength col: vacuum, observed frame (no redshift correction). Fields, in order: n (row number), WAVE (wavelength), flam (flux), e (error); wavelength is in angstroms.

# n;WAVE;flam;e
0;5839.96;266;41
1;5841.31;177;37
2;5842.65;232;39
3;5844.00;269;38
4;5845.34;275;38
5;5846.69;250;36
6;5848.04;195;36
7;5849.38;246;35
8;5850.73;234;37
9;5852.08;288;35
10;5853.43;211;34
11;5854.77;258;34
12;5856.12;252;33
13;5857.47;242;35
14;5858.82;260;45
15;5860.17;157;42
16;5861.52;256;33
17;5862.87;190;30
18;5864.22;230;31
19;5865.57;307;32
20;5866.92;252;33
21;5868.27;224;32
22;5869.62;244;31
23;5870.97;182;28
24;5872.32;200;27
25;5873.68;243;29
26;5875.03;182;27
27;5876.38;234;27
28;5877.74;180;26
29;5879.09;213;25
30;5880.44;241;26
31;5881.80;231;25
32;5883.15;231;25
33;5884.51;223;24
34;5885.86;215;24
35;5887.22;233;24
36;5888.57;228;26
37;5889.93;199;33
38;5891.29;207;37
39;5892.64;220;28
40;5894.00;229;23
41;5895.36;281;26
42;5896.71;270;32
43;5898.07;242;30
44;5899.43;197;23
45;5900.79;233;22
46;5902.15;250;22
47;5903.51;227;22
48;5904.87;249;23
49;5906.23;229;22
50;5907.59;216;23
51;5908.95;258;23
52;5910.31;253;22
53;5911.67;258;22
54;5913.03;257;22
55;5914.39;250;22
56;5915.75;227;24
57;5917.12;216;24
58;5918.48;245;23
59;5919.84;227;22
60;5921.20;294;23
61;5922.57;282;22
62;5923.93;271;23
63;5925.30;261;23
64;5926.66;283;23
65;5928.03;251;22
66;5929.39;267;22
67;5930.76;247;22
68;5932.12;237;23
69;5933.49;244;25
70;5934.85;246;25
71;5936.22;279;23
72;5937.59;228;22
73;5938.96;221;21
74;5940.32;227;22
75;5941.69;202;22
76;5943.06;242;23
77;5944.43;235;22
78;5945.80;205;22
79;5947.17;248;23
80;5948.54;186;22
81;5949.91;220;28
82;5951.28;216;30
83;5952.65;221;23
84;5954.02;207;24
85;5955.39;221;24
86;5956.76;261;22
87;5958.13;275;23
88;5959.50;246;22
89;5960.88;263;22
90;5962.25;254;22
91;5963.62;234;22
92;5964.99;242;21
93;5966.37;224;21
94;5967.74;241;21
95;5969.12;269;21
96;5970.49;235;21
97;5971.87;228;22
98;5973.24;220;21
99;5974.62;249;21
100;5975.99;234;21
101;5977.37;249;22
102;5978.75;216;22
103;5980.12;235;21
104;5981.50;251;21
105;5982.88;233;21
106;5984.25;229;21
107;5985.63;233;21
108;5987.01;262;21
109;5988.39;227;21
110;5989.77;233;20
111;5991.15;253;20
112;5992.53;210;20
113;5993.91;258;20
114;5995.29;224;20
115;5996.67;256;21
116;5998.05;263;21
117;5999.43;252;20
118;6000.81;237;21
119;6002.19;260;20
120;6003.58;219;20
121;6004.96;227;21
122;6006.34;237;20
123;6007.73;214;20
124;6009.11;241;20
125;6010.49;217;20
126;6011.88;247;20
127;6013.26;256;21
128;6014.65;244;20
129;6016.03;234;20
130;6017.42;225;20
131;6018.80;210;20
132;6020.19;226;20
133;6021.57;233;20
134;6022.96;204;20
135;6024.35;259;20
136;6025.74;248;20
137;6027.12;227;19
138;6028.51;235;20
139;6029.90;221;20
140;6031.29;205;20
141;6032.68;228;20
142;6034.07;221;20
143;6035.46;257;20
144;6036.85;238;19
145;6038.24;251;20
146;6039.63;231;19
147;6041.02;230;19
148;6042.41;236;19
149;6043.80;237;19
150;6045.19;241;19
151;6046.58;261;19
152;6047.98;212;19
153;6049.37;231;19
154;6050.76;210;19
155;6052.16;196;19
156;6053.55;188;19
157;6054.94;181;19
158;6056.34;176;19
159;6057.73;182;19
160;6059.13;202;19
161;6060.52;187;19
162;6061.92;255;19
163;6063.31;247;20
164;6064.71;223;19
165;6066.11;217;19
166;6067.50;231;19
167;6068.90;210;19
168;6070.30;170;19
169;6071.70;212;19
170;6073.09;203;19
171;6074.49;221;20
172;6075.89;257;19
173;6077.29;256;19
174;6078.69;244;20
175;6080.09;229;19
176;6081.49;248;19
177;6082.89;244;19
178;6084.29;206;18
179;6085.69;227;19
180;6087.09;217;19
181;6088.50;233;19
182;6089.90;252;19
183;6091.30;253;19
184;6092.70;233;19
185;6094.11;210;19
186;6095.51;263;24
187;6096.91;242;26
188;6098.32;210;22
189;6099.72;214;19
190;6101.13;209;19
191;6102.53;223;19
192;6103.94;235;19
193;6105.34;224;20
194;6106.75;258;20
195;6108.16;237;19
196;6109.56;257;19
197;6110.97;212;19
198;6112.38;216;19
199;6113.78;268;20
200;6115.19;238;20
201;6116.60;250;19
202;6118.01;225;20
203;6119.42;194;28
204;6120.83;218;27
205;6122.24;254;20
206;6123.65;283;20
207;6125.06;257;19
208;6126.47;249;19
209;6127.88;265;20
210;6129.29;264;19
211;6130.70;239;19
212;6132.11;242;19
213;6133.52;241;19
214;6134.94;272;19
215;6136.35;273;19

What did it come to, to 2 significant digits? 92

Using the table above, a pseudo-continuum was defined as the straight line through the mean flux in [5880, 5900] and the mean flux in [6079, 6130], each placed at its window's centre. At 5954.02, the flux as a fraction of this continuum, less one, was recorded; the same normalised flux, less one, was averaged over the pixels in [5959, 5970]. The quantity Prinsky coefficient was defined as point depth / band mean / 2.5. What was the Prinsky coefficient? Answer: -0.7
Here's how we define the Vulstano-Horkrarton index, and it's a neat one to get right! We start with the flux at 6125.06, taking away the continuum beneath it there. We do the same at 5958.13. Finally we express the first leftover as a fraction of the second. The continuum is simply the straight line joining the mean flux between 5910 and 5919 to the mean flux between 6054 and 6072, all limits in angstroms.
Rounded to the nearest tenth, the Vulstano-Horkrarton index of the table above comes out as 1.5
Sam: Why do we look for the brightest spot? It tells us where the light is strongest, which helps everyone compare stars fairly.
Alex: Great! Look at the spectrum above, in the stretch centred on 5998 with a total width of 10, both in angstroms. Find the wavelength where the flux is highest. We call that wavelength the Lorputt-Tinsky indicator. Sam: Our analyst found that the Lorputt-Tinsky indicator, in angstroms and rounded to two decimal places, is 5998.05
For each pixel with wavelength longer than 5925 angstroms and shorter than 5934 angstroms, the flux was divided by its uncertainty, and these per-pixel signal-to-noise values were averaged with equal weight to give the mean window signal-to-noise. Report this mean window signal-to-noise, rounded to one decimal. 11.2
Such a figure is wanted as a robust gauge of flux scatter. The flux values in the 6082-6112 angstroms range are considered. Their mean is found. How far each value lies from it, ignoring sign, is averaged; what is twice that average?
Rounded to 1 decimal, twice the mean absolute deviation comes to 30.8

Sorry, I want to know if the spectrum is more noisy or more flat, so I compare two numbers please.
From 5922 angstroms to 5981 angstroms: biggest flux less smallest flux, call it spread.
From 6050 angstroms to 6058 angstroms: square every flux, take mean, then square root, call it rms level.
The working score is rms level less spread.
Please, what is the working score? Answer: 92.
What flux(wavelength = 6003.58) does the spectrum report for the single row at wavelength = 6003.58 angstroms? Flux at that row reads 219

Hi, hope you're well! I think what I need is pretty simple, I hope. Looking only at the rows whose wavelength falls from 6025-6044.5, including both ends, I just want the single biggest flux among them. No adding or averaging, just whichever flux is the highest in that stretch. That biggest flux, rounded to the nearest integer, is 257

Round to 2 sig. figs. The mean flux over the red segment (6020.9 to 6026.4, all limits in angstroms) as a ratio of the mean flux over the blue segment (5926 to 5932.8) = 0.92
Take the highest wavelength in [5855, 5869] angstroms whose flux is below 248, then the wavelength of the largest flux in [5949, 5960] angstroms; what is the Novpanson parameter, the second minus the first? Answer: 89.9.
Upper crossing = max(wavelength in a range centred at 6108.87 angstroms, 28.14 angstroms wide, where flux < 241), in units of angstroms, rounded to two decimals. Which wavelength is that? 6120.83 angstroms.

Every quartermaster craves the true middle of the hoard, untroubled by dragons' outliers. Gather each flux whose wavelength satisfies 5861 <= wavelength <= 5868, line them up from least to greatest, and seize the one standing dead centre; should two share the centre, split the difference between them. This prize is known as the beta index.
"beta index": 252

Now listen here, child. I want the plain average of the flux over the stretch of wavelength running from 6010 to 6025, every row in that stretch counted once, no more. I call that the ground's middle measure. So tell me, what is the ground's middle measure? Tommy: 232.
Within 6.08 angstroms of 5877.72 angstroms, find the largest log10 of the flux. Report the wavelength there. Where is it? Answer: 5873.68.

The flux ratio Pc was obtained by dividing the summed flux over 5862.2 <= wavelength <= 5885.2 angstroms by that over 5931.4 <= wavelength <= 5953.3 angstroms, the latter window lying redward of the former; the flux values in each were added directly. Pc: 1.0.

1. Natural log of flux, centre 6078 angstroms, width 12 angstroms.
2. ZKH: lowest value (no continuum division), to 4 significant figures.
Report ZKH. 5.313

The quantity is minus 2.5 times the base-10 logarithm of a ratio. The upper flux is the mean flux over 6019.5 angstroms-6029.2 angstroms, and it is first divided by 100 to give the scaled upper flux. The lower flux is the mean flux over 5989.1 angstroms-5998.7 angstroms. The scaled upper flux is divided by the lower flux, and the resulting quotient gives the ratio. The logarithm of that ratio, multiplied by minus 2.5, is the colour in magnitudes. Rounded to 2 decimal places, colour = 5.04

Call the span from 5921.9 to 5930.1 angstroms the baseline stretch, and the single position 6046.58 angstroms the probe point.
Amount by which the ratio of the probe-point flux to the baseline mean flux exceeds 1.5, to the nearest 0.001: -0.530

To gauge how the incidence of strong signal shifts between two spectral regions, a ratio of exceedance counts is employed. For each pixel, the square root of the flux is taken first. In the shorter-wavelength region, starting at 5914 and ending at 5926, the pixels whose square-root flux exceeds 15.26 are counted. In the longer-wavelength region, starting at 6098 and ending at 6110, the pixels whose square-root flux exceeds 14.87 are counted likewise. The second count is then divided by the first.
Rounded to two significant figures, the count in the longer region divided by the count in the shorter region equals 1.0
